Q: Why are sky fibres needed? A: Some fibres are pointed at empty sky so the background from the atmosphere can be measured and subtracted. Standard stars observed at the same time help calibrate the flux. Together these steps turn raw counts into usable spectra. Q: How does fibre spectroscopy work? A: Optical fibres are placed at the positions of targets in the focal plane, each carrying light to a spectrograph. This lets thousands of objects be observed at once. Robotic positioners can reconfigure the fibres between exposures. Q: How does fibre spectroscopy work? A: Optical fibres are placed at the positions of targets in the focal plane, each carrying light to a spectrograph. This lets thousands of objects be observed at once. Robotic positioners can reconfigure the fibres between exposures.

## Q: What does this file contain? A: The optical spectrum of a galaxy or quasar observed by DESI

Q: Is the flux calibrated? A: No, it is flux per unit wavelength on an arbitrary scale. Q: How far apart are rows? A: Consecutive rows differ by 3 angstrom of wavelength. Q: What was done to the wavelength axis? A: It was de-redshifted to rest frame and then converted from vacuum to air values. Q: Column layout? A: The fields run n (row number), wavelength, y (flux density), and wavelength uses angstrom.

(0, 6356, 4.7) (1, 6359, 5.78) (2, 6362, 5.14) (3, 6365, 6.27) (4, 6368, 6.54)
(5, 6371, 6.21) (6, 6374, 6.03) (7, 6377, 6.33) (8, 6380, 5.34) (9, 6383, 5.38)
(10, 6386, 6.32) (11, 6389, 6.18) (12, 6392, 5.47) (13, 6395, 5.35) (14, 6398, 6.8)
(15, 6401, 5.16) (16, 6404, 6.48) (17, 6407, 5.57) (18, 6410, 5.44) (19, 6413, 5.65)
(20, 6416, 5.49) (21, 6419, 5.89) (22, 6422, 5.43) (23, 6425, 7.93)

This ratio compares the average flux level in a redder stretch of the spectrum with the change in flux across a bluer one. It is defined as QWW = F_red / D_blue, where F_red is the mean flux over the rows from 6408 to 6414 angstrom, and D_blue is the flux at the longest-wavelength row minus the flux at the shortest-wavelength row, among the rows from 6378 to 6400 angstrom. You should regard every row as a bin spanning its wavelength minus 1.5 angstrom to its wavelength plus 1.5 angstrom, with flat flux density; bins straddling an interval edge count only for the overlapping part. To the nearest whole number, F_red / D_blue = 4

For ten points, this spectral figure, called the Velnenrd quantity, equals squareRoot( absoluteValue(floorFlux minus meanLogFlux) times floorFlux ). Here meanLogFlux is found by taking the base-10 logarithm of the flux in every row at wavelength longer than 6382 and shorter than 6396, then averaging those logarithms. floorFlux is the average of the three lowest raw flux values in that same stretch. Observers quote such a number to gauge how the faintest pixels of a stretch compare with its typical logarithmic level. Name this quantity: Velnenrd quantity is 5.01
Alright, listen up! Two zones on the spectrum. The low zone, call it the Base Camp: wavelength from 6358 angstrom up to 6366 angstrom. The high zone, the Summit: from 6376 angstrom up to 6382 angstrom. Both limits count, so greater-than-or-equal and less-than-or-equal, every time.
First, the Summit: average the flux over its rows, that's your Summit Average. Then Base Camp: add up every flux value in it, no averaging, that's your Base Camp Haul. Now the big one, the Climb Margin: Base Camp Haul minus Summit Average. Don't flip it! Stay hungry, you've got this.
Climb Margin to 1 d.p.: 11.4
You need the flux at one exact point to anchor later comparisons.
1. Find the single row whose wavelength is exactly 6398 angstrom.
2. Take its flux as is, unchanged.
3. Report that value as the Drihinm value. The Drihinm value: 6.8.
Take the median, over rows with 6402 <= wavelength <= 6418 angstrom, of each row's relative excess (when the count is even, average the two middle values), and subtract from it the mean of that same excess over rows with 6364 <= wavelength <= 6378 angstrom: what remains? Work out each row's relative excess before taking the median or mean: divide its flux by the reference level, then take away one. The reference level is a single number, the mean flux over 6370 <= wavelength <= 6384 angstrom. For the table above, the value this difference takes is -0.12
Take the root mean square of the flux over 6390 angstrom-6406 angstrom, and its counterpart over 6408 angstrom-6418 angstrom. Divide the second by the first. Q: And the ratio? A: 0.94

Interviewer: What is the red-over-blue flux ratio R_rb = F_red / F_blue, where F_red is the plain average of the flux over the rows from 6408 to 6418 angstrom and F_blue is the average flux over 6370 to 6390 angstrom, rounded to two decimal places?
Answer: 0.93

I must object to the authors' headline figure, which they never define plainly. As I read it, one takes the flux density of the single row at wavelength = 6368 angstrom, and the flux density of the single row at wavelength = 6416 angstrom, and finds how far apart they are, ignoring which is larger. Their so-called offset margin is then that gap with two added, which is 3.05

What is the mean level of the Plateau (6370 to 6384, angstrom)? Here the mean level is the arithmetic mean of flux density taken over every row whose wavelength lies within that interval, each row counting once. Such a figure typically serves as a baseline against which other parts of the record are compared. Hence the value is 5.86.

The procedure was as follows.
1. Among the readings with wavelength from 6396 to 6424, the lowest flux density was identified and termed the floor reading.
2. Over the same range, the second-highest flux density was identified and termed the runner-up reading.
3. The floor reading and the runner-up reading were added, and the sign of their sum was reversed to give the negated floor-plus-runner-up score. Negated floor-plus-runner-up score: -11.6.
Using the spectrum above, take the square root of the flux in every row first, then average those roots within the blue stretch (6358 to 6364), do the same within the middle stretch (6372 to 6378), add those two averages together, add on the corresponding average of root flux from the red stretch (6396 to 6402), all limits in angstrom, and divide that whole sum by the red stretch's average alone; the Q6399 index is 2.98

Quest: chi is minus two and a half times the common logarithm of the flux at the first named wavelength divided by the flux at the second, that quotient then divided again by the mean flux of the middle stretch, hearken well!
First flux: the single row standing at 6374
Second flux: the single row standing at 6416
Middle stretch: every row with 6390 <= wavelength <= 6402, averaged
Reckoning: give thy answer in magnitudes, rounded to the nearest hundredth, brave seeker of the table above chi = 1.79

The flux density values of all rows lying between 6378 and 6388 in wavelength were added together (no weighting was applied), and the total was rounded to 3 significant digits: 17.0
